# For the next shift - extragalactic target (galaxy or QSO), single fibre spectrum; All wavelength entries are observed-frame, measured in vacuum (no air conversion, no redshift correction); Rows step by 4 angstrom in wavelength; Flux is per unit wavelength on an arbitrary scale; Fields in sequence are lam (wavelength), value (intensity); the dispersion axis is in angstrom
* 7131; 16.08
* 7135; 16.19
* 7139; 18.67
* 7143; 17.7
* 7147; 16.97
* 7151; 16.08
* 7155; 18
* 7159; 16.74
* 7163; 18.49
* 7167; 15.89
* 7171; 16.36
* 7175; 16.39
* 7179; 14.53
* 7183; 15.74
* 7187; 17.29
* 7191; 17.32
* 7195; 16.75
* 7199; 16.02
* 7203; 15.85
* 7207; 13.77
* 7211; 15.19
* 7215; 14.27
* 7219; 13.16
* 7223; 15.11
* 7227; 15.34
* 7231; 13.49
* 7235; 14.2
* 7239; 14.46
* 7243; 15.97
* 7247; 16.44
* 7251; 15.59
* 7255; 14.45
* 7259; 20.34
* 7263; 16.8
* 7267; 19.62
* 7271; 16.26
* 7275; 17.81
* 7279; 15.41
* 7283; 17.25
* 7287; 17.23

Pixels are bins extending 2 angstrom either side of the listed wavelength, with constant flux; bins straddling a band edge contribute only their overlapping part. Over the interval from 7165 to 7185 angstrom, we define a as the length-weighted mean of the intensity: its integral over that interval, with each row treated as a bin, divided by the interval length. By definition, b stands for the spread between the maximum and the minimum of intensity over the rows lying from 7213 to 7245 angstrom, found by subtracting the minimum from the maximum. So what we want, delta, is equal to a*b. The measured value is 44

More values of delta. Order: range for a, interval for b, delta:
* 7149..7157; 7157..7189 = 67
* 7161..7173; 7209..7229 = 37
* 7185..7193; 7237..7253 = 34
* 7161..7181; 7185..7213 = 58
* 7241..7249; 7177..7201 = 45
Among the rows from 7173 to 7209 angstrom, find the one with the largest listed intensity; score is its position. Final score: 7191 angstrom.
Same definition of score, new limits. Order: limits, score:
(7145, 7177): 7163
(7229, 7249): 7247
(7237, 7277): 7259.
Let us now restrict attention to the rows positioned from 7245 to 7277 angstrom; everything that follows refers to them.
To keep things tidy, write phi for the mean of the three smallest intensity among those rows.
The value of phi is 15.4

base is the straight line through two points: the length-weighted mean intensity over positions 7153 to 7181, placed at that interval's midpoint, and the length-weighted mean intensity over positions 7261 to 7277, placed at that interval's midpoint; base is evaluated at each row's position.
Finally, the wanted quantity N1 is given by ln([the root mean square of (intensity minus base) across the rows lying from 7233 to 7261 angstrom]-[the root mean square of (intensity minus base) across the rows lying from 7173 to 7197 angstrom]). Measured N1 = 0.32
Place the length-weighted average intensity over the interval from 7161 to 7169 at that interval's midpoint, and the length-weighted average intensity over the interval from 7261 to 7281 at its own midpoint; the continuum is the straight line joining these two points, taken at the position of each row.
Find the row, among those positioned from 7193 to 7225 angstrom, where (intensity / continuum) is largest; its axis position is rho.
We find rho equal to 7195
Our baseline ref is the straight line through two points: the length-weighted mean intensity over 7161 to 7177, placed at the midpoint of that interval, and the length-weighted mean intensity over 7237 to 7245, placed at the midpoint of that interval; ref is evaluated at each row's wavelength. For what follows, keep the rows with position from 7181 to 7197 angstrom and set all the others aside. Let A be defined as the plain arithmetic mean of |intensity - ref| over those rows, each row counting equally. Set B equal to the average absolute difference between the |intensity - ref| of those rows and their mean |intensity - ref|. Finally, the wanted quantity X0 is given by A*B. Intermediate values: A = 0.80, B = 0.16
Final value 0.13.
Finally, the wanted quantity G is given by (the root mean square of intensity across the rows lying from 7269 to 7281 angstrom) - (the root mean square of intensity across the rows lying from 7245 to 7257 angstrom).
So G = 1.0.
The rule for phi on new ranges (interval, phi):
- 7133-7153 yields 16.4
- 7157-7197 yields 15.4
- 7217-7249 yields 13.6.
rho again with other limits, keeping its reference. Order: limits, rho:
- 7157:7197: 7163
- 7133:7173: 7139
